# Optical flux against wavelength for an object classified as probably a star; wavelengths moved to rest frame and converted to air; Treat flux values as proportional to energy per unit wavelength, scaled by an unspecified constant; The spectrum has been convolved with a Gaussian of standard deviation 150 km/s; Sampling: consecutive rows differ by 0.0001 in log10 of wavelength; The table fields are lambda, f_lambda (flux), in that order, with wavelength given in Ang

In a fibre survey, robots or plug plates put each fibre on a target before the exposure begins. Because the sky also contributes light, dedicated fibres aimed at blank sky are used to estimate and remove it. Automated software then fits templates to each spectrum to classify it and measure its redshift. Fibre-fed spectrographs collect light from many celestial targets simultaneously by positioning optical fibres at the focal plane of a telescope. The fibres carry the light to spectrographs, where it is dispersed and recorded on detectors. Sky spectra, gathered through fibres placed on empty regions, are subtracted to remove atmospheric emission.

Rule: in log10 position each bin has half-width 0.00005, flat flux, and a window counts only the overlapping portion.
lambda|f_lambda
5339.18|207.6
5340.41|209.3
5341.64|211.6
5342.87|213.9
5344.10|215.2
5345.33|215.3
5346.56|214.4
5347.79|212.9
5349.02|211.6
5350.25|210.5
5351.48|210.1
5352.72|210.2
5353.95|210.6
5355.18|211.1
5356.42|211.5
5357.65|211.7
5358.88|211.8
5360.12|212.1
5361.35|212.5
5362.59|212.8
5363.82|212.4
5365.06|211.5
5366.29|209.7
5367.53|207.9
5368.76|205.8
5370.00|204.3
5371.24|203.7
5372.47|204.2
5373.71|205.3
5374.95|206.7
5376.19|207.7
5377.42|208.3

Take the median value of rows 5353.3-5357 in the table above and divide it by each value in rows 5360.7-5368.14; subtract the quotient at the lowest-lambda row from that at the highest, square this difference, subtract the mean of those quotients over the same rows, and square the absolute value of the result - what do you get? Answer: 1.00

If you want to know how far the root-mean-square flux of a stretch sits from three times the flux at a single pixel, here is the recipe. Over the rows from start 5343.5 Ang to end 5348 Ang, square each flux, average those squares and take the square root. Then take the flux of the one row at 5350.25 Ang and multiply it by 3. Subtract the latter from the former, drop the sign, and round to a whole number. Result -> 417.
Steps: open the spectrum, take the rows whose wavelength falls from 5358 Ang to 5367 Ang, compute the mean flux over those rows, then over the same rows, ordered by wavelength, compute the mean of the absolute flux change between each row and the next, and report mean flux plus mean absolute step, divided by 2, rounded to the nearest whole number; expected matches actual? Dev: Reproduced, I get 106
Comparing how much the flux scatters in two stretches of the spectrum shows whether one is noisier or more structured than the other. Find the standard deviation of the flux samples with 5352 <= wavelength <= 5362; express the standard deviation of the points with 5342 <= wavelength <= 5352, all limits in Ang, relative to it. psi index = 2.7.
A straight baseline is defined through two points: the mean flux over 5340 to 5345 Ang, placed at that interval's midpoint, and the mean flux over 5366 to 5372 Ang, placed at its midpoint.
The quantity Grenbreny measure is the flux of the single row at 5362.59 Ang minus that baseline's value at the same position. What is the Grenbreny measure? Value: 5.1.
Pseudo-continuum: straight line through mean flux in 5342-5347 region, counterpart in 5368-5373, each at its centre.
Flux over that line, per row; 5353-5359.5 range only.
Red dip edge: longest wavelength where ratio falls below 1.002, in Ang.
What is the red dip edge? 5353.95 Ang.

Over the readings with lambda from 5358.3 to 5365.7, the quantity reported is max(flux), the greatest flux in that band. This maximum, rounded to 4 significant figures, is 212.8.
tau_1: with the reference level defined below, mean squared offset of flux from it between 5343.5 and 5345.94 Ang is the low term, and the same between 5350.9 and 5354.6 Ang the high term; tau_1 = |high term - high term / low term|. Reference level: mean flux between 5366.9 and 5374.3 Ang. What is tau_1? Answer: 26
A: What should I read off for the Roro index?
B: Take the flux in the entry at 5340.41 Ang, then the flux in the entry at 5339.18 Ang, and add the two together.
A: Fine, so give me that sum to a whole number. 417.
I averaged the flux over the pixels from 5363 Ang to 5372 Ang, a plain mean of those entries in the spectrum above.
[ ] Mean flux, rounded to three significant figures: 208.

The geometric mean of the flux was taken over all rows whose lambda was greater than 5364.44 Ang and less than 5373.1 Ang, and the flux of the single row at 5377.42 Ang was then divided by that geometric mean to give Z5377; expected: 1.01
